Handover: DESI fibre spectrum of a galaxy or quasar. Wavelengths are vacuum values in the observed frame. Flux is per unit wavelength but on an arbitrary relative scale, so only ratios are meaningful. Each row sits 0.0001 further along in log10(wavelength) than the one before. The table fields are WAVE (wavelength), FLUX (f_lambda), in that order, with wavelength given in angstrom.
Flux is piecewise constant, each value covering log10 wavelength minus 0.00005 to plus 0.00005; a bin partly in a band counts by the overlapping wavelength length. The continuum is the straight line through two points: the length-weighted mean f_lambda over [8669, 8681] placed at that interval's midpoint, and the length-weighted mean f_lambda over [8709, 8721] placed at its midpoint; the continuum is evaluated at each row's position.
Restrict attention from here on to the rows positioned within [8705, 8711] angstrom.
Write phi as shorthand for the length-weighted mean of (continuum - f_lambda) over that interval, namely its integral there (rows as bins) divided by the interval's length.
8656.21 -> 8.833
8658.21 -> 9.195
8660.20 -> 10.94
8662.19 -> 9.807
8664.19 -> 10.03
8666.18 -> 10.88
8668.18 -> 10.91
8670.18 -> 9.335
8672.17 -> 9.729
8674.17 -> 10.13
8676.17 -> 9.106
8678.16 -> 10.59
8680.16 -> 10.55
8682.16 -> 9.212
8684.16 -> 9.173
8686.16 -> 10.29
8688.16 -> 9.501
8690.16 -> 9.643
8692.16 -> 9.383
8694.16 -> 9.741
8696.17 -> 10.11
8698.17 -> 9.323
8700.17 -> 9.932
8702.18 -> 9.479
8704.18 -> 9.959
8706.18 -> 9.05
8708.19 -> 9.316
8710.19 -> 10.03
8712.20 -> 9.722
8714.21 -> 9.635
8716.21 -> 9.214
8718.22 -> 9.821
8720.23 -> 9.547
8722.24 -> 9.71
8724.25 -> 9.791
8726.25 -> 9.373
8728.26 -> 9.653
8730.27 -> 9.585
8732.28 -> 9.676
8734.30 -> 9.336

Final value 0.24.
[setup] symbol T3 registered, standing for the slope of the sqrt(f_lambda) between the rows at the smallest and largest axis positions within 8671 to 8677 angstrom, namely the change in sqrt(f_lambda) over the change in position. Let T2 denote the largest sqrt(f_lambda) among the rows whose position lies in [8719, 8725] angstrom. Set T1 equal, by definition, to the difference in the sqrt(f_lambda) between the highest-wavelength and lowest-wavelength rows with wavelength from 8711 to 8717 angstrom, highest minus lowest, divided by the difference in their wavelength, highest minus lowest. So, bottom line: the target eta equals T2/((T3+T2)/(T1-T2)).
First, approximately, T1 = -0.021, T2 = 3.13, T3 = -0.03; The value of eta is -3.18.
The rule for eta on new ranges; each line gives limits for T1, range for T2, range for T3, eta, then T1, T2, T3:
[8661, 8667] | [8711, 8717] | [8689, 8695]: -3.07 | 0.042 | 3.12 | 0.00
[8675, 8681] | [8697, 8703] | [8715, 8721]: -3.08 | 0.058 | 3.15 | 0.01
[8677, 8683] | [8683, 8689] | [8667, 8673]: -3.31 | -0.055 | 3.21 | -0.05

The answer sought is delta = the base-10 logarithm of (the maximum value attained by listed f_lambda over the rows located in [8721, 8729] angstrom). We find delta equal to 0.99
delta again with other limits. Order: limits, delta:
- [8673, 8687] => 1.02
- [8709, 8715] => 1.00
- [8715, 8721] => 0.99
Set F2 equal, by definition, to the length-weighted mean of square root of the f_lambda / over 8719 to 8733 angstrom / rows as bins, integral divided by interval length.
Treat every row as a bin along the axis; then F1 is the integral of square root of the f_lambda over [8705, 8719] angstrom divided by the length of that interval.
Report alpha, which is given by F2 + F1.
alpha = 6.19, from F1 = 3.09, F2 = 3.10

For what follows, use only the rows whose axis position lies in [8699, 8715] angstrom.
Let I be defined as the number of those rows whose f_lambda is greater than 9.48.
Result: 5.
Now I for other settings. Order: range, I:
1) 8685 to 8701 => 6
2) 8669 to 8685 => 4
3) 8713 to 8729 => 6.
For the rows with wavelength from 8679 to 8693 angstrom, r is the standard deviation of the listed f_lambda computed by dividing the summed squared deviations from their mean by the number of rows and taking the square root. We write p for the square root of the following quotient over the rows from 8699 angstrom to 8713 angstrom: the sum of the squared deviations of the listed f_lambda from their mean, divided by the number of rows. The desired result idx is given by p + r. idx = 0.8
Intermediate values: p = 0.34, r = 0.5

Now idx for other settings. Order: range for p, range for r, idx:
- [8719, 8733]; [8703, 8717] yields 0.5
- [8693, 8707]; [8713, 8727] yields 0.6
